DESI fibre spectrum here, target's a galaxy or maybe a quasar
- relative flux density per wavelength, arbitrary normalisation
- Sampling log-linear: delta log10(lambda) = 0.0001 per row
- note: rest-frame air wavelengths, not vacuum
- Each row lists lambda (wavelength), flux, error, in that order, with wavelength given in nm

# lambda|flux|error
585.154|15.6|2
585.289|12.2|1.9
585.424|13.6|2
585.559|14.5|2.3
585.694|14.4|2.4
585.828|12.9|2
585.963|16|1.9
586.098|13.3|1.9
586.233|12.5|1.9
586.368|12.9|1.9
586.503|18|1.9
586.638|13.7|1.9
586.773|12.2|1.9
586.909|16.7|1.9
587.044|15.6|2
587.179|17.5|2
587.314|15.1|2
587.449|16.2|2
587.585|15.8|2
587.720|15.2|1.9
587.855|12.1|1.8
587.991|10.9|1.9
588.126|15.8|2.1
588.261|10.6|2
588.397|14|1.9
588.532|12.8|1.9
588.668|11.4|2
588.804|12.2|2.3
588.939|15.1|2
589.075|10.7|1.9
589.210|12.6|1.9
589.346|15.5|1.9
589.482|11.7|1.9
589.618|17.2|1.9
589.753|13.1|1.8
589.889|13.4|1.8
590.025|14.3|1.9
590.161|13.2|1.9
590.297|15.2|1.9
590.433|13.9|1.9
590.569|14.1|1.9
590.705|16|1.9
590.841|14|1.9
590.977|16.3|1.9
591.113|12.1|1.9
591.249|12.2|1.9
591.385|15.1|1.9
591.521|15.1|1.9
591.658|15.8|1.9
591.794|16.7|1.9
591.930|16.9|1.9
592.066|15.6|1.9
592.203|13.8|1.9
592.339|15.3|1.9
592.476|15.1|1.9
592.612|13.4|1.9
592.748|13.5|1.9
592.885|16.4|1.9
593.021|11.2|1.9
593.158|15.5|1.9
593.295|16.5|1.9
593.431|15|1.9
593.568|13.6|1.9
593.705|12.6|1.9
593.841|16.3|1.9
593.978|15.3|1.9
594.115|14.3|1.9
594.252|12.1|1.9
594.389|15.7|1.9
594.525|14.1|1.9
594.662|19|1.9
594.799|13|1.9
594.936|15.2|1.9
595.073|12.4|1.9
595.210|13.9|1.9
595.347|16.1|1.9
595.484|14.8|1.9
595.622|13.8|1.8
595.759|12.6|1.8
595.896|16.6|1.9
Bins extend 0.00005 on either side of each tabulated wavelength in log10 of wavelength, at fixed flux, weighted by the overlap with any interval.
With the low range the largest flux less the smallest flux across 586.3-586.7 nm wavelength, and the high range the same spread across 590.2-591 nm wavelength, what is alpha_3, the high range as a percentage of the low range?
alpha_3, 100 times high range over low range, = 47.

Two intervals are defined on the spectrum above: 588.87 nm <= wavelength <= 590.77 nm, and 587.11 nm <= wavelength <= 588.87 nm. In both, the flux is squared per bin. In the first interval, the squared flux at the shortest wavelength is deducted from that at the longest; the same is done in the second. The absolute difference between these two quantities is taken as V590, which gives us 185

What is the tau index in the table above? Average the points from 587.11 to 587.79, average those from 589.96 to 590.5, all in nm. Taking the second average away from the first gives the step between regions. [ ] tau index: 1.8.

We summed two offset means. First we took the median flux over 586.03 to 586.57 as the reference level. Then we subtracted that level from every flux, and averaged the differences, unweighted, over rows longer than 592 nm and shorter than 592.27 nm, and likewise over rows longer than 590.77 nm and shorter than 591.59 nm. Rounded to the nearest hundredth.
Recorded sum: 2.63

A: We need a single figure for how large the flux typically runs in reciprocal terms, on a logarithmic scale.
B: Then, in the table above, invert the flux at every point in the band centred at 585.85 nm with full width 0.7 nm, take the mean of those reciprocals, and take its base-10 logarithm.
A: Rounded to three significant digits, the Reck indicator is -1.15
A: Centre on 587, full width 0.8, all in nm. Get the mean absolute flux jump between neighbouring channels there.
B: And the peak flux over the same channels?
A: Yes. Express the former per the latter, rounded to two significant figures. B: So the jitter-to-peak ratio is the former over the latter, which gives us 0.13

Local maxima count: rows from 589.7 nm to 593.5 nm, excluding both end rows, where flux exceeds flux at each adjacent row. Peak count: 8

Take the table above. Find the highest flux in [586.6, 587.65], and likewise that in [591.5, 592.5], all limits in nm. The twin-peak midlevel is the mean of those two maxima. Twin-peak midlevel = 17.2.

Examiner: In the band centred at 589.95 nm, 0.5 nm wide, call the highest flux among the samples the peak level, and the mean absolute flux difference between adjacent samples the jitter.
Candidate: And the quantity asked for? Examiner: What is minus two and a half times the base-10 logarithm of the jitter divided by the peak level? 3.18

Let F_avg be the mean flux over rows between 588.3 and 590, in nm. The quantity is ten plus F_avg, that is 23.3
